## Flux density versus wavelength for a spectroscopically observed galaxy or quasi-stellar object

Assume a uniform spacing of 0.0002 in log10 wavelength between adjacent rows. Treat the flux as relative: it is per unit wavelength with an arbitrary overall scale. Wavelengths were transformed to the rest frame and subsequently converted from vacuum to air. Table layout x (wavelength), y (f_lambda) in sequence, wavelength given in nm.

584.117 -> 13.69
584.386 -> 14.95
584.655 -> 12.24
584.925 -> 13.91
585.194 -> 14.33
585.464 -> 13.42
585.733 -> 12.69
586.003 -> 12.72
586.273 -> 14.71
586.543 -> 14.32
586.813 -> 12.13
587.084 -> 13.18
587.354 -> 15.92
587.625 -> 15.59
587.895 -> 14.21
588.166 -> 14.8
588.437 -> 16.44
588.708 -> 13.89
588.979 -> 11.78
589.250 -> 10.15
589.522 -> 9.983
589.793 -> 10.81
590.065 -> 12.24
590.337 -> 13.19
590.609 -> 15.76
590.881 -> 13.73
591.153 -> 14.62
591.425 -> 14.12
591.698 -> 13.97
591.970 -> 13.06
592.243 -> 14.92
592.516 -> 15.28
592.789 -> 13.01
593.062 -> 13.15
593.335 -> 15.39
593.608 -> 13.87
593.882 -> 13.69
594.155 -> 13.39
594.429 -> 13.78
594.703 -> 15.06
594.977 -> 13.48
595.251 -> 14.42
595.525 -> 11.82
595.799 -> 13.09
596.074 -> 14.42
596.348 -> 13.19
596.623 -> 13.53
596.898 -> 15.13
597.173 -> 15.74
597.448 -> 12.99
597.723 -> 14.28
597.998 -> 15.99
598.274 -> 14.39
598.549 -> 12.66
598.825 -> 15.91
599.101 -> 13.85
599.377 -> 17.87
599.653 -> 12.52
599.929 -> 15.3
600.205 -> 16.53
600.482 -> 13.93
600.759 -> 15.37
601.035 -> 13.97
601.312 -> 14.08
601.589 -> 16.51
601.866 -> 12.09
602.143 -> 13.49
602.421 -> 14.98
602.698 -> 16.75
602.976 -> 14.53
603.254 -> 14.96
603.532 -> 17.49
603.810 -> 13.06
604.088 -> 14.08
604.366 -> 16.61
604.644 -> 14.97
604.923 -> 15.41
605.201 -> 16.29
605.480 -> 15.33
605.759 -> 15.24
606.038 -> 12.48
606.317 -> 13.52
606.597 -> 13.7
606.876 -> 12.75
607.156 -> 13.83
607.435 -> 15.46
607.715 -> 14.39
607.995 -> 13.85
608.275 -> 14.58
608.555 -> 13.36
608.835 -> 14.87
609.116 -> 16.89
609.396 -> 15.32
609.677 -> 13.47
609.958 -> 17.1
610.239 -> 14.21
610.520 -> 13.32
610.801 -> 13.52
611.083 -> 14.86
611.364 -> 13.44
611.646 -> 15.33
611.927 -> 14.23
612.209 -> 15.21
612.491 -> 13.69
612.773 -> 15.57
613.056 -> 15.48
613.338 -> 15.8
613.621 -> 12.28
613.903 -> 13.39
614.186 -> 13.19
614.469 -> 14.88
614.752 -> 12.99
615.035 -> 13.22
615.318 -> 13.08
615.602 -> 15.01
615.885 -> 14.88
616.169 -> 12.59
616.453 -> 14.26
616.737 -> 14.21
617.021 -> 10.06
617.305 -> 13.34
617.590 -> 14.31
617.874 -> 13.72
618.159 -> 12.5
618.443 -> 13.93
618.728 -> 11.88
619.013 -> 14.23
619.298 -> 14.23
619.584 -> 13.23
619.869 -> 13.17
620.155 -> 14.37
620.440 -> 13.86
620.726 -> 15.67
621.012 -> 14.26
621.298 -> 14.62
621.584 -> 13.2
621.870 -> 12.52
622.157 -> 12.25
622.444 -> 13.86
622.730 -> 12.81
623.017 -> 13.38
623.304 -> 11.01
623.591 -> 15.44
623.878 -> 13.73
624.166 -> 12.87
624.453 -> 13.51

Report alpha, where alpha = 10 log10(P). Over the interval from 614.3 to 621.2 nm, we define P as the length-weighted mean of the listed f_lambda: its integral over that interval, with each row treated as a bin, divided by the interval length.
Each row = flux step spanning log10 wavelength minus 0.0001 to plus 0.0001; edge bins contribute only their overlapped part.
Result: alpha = 11.36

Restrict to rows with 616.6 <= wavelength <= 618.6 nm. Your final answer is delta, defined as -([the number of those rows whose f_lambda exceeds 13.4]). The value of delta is -4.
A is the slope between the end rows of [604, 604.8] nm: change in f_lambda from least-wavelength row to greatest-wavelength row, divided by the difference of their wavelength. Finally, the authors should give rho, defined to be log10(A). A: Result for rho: 0.20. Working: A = 1.6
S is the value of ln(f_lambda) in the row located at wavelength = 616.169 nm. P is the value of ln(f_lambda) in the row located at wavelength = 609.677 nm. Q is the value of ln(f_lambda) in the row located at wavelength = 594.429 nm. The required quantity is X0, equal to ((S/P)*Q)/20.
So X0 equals 0.128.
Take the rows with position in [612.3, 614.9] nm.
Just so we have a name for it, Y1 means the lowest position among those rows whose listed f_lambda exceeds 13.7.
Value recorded 612.773 nm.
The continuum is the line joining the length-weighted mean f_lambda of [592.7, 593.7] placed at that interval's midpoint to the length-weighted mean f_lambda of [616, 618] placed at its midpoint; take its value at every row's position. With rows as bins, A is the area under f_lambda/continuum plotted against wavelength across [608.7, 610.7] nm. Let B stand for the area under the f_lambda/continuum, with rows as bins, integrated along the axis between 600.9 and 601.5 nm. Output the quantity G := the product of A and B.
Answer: 1.4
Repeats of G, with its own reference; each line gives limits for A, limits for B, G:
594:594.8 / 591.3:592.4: 0.9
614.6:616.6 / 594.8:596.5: 3.4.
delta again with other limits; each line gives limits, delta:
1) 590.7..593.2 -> -6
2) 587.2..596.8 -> -22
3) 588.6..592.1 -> -6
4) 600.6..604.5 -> -12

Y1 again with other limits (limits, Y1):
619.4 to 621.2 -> 620.155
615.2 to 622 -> 615.602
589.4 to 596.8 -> 590.609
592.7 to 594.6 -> 593.335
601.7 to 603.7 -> 602.421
